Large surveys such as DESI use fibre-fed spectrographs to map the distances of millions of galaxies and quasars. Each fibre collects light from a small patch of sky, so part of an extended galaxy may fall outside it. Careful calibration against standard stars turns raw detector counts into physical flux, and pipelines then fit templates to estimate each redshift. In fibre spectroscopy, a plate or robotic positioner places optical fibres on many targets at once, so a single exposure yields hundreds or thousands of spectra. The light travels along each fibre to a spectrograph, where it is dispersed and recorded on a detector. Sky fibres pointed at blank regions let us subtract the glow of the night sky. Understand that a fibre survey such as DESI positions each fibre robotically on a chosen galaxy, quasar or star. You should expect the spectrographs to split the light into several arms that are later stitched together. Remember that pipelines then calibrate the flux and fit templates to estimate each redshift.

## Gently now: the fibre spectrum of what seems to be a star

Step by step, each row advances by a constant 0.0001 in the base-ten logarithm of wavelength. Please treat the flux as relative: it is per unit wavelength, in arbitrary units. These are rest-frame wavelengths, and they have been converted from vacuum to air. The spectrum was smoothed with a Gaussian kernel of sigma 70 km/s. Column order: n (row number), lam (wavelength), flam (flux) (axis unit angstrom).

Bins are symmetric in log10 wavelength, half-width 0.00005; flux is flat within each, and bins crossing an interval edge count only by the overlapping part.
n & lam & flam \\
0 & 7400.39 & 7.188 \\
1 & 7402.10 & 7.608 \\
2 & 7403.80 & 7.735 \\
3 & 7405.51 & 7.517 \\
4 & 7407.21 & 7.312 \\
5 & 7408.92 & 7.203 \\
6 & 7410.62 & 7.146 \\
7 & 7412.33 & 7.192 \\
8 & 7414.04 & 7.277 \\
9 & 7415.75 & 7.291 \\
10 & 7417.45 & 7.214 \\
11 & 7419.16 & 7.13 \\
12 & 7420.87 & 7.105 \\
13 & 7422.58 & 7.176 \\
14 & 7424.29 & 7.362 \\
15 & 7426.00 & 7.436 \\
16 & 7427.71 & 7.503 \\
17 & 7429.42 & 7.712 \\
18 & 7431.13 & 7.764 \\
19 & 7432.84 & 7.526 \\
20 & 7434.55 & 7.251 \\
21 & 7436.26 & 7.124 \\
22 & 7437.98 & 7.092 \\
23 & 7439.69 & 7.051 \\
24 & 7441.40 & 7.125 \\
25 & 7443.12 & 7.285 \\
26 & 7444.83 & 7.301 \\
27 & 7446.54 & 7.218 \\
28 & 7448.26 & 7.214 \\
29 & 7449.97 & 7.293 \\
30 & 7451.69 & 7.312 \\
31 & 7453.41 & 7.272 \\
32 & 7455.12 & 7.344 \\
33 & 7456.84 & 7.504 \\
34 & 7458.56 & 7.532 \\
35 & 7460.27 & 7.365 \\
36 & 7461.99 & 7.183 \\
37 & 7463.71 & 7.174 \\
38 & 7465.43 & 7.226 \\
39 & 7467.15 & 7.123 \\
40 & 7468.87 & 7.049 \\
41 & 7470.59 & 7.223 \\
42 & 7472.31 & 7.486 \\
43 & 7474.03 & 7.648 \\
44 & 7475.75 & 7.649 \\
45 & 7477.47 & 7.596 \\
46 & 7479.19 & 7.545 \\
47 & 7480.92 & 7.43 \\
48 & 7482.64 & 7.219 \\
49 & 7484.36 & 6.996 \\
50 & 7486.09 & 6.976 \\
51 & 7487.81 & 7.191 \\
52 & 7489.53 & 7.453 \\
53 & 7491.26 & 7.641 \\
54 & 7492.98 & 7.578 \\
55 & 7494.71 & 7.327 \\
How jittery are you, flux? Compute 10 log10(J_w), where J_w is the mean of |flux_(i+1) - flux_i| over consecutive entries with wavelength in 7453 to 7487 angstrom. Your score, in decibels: -9.5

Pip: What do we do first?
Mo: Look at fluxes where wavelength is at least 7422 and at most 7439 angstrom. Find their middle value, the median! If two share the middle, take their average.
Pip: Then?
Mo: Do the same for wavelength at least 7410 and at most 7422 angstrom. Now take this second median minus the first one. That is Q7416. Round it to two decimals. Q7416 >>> -0.21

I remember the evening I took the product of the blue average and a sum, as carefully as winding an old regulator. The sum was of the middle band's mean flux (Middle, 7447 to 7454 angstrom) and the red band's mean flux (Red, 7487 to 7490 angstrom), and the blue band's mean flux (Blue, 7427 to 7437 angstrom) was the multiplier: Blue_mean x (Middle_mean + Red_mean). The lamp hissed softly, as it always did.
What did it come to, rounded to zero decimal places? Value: 109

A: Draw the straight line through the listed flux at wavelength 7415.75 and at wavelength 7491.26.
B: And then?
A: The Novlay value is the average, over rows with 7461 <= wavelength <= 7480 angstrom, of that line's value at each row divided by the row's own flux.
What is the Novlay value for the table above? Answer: 1.03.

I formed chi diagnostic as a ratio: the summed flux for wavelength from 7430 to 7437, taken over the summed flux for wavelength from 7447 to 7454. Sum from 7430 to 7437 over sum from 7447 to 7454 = 1.02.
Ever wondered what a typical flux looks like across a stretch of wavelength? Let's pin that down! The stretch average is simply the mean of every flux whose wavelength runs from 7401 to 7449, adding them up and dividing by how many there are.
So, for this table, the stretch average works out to 7.32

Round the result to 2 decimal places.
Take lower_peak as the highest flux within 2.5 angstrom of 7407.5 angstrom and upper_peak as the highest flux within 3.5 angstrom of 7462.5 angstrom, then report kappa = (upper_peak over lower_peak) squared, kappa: 0.96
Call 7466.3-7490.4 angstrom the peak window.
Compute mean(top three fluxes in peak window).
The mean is 7.63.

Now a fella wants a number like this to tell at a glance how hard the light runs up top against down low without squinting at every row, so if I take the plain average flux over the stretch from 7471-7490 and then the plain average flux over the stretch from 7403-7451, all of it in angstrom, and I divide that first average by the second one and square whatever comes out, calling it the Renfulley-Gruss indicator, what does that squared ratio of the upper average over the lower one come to 1.02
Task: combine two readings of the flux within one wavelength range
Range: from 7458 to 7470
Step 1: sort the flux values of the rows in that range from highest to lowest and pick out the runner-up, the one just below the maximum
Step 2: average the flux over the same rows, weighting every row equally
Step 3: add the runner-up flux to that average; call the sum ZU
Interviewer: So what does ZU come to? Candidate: 14.6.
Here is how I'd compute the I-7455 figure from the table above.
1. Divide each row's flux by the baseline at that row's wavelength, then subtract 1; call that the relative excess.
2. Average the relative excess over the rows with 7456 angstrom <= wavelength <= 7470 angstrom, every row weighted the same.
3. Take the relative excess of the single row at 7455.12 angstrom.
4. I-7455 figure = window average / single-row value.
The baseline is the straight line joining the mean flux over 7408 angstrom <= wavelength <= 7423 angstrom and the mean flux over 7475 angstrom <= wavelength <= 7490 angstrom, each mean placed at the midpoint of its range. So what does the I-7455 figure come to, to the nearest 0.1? -0.4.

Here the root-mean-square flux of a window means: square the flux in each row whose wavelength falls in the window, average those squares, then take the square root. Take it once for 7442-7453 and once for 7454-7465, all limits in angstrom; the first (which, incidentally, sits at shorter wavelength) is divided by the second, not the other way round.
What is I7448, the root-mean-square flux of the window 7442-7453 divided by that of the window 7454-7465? 0.989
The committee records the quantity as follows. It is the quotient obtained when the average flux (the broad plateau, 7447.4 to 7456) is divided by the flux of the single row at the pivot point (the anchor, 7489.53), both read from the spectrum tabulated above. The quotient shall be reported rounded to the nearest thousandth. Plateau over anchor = 0.978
